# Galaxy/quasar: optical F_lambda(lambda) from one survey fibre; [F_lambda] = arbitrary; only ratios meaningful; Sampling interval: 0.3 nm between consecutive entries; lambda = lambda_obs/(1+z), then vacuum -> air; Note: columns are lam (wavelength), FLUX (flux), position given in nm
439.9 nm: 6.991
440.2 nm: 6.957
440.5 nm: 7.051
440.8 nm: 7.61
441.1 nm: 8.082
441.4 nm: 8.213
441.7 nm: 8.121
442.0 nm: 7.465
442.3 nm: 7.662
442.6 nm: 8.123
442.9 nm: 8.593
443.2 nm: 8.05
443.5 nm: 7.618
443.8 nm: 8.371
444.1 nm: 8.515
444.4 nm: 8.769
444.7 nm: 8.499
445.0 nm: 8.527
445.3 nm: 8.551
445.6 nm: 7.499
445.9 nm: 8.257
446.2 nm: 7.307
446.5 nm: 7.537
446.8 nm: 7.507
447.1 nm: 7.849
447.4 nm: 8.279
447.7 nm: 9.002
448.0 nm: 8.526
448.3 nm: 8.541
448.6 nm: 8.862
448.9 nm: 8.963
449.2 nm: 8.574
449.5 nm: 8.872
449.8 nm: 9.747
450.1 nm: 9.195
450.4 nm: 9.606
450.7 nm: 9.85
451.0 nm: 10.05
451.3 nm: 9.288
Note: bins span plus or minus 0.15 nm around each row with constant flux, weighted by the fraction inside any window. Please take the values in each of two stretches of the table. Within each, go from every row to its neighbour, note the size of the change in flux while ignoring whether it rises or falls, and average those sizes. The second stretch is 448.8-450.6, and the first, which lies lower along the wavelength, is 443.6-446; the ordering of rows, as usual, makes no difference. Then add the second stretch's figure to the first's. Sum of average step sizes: 0.87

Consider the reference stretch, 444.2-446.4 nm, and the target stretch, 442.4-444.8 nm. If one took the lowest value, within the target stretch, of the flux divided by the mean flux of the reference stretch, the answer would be 0.93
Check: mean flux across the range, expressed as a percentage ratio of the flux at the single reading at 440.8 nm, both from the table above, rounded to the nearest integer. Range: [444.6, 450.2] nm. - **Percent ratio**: 111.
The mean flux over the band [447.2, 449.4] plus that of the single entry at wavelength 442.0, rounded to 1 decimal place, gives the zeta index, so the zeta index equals 16.1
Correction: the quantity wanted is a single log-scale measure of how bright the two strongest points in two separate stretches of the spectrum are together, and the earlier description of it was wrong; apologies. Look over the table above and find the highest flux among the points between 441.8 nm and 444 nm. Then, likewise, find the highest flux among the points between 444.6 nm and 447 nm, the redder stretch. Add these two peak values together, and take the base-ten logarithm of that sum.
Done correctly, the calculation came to 1.23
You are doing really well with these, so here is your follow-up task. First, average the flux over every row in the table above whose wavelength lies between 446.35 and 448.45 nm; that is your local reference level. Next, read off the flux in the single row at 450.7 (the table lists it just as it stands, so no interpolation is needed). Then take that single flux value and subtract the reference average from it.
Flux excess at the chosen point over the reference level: 1.67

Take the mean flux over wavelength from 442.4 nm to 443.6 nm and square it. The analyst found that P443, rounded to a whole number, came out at 66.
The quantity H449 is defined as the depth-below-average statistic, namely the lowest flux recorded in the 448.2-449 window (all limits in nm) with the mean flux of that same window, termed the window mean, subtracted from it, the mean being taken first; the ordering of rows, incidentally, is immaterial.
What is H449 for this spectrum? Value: -0.25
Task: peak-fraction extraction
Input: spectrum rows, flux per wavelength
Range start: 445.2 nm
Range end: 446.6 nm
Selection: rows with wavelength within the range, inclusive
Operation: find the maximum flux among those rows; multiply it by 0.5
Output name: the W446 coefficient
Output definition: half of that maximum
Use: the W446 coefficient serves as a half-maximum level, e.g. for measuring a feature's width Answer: 4.28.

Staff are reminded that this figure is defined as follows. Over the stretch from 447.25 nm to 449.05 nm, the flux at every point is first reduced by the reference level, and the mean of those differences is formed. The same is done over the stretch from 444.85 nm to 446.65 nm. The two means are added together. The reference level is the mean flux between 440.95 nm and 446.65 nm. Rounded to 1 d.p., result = 0.5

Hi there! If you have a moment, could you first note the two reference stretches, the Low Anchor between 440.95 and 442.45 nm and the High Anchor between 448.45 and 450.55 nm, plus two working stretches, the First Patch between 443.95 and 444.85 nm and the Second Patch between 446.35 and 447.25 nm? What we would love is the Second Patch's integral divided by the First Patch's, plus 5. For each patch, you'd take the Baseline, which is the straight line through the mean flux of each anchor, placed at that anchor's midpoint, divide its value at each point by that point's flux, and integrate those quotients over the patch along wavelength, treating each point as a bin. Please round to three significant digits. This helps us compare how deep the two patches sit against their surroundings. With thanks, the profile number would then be 6.18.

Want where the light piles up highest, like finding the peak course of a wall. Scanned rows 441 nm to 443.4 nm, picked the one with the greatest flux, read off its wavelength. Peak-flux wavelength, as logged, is 442.9 nm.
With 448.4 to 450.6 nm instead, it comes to 449.8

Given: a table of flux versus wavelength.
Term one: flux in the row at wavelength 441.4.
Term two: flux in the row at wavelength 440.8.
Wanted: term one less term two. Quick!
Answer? 0.6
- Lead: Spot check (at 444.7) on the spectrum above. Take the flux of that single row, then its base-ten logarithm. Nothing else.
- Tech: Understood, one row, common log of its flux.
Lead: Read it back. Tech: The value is 0.93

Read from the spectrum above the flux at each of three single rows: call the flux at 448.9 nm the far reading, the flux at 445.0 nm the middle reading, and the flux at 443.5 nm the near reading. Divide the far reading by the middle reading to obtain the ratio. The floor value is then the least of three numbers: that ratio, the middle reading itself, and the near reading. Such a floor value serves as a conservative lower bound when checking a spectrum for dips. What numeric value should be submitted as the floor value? 1.05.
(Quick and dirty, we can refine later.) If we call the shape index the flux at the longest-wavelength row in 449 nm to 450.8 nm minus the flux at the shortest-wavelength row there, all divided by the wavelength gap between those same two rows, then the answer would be 0.9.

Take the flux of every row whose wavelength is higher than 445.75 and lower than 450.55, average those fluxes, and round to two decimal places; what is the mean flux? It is 8.54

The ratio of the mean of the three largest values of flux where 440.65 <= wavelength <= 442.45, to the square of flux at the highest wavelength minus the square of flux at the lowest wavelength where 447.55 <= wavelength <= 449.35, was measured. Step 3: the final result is -1.1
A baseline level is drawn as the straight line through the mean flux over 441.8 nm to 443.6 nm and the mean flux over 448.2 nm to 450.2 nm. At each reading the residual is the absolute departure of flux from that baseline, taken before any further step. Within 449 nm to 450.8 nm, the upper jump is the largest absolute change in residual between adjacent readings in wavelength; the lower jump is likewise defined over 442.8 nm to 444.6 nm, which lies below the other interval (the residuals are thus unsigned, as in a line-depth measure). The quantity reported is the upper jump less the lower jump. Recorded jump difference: 0.0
